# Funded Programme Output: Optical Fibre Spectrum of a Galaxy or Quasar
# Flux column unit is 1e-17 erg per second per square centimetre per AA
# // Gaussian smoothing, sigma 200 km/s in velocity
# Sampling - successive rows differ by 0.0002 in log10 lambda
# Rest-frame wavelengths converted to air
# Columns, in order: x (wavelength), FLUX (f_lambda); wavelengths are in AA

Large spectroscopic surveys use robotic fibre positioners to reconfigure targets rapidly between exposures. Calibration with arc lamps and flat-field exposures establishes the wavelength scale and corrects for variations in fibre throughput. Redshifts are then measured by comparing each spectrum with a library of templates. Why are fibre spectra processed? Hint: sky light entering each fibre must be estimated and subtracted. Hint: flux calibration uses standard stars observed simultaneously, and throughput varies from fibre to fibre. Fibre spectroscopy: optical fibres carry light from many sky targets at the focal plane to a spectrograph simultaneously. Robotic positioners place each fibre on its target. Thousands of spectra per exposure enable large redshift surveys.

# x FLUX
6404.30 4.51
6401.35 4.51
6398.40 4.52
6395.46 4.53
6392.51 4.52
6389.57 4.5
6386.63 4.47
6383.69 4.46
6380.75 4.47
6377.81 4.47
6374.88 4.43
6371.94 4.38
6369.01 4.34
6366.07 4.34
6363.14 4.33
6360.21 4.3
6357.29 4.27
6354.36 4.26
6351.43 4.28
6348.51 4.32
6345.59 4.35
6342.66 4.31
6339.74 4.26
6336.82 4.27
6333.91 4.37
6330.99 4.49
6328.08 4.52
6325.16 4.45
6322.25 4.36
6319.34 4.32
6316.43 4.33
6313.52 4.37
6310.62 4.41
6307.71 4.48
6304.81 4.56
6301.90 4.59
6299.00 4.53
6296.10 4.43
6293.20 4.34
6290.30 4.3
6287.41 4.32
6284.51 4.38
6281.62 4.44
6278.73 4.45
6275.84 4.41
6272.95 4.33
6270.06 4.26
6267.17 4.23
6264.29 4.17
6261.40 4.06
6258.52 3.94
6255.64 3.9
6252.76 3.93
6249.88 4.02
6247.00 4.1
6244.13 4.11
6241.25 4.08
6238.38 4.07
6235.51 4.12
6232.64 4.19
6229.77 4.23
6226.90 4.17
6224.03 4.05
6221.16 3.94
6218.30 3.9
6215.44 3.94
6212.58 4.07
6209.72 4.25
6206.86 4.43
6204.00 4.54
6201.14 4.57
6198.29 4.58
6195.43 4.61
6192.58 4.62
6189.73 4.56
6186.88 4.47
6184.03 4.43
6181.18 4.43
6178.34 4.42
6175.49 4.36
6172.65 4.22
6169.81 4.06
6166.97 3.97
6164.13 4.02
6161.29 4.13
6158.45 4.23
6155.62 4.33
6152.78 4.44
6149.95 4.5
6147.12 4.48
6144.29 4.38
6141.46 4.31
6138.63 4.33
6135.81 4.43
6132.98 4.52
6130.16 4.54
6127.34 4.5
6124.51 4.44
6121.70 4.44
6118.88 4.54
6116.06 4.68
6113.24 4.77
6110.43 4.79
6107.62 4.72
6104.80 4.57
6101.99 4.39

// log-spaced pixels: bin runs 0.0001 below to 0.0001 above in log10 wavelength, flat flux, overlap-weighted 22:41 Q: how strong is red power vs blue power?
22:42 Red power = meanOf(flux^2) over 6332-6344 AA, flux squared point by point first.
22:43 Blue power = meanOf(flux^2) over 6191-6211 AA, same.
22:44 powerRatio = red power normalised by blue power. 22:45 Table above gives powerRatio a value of 0.91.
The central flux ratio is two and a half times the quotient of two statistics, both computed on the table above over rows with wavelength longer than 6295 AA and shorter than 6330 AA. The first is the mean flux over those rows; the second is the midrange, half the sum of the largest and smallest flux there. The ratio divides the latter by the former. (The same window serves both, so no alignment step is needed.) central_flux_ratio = 2.505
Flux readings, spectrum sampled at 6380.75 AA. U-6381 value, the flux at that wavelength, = 4.47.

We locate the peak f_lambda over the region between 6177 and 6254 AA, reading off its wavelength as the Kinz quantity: 6192.58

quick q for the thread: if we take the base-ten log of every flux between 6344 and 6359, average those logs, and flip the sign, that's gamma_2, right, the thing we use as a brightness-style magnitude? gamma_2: -0.633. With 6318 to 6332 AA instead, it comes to -0.646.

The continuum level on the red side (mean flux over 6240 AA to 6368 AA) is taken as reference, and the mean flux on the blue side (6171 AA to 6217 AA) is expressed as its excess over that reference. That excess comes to 0.10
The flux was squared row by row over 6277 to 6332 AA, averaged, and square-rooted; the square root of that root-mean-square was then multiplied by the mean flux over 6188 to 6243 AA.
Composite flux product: 8.96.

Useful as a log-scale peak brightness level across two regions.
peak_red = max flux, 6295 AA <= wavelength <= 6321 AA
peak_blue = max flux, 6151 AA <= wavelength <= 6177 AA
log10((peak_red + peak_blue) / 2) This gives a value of 0.655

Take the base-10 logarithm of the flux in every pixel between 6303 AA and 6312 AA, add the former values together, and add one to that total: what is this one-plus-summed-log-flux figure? 2.95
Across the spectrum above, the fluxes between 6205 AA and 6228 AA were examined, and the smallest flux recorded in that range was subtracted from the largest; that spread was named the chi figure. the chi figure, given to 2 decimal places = 0.53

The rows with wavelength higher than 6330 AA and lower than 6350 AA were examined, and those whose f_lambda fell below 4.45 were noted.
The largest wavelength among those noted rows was 6348.51 AA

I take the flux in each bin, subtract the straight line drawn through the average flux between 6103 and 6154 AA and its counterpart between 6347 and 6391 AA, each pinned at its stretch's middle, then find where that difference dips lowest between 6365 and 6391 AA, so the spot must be 6366.07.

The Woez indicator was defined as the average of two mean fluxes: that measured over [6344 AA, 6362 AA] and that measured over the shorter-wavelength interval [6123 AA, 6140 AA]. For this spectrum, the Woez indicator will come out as 4.38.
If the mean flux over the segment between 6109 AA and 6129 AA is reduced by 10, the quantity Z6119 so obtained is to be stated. -5.41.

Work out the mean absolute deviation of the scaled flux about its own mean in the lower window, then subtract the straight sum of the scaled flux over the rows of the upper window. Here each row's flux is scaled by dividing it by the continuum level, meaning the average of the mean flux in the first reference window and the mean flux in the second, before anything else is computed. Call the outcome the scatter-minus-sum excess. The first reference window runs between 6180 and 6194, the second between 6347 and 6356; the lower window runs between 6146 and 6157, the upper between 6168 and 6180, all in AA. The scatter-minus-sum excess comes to -3.87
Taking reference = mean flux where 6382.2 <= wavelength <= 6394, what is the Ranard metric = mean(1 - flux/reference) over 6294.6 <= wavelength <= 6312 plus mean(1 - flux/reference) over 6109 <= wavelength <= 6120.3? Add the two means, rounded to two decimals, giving -0.05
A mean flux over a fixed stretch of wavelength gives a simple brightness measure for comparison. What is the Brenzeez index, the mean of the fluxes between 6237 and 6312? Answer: 4.26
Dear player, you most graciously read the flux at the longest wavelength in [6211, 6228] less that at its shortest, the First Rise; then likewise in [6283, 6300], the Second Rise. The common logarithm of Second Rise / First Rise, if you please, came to 0.2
